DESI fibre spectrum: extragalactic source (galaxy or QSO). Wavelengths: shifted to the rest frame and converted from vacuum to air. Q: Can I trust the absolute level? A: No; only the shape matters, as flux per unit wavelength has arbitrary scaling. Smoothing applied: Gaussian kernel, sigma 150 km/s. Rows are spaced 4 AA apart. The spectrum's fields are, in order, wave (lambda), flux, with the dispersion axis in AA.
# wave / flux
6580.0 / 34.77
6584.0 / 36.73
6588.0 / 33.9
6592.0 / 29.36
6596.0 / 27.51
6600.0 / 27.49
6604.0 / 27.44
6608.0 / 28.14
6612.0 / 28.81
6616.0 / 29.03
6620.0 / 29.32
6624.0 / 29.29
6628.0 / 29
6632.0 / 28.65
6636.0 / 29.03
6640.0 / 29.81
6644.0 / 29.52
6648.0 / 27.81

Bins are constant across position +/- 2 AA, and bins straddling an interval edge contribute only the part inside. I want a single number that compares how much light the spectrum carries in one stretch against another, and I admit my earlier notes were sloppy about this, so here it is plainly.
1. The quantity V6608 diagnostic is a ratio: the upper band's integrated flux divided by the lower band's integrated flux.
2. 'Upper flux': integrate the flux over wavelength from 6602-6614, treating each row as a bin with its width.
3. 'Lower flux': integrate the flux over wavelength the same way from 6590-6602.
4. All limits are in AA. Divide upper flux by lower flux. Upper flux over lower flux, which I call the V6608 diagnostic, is 1.00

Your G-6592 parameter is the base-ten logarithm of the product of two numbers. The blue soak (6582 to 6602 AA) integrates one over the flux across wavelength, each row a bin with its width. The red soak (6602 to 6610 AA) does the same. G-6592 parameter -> -0.73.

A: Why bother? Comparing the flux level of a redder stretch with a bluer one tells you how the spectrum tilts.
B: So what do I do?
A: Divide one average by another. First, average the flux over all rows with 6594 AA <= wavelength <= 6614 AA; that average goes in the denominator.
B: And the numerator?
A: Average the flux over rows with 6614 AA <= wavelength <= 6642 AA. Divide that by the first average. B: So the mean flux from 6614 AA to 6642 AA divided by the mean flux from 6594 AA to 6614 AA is 1.05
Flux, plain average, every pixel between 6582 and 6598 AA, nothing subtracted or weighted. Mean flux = 31.9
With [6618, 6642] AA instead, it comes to 29.2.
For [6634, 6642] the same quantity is 29.4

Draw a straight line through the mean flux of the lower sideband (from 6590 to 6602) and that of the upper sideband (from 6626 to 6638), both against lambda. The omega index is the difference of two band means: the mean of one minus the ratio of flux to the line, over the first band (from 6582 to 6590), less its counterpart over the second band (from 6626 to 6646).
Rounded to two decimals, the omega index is -0.26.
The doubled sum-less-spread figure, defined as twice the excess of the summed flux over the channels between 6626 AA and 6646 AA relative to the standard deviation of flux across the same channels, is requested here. 291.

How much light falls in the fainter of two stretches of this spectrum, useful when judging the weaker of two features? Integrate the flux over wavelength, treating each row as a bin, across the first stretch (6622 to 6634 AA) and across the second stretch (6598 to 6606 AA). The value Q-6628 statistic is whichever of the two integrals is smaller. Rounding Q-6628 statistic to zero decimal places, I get 220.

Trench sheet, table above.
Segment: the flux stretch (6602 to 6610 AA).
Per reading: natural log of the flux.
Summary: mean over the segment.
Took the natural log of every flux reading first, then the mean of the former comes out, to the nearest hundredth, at 3.32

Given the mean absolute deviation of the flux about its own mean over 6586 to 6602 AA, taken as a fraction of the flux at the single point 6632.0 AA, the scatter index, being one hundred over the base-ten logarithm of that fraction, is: -89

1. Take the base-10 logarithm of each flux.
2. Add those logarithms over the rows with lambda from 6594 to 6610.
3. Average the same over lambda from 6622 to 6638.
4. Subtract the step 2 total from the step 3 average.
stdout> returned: -4.30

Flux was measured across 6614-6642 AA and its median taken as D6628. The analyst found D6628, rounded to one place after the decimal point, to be 29.0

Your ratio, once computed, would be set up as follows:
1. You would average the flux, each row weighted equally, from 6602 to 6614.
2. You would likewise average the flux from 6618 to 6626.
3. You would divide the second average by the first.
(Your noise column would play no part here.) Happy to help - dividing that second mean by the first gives 1.04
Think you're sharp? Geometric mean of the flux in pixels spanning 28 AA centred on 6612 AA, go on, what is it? 28.5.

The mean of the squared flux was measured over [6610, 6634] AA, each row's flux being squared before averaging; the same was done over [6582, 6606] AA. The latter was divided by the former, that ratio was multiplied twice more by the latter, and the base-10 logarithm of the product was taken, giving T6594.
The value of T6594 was 5.99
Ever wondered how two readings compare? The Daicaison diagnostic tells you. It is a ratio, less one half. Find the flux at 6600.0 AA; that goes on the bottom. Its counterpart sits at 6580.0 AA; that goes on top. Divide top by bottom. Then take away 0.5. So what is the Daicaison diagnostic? 0.765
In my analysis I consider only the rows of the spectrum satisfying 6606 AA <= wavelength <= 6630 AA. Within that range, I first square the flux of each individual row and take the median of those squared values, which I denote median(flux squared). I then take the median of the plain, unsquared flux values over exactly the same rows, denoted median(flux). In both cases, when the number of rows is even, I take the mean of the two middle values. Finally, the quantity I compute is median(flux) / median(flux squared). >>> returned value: 0.0345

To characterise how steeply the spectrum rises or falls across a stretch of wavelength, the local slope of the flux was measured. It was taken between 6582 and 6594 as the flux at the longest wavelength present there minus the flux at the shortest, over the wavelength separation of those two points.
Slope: -0.92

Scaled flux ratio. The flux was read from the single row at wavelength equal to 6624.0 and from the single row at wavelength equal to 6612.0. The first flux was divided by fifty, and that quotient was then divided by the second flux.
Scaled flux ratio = 0.0203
